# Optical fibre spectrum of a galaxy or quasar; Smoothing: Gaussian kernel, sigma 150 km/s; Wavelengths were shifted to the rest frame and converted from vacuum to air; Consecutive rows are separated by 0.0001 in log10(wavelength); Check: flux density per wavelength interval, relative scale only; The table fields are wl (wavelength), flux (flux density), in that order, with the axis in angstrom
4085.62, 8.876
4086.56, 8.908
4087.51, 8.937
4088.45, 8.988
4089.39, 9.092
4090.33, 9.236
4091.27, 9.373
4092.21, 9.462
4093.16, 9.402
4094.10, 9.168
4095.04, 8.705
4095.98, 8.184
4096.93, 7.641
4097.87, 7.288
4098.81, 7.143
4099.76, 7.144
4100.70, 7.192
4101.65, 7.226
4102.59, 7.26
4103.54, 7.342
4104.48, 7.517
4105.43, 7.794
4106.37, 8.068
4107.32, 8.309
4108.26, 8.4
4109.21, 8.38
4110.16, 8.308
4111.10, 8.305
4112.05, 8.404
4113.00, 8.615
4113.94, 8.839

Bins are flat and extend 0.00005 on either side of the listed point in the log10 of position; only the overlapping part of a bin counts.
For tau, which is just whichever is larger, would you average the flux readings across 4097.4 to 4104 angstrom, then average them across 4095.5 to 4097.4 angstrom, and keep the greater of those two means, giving 7.91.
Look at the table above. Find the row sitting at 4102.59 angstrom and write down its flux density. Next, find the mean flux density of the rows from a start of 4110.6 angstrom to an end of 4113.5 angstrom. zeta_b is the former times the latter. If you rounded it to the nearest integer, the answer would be 61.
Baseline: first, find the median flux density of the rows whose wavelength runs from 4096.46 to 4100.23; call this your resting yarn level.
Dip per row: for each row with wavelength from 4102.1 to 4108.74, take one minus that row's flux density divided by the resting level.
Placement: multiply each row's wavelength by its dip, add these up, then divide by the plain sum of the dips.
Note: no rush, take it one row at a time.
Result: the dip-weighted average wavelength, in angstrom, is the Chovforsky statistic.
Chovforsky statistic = 4106.8 angstrom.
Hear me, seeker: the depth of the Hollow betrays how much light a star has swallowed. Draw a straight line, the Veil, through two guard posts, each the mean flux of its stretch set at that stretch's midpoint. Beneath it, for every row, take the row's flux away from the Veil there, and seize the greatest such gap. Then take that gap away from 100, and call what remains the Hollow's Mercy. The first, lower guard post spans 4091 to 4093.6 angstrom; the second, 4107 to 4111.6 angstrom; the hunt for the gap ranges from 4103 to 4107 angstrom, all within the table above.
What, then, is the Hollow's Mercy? 98.6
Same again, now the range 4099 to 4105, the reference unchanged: 98.2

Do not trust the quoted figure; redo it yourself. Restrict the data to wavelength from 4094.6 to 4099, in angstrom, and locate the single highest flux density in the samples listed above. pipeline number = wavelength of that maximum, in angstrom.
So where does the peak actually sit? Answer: 4095.04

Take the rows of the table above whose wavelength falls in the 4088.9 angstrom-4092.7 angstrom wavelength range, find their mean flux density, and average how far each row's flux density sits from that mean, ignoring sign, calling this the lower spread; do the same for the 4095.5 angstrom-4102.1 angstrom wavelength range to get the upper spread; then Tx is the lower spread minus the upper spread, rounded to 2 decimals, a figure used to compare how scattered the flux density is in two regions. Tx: -0.16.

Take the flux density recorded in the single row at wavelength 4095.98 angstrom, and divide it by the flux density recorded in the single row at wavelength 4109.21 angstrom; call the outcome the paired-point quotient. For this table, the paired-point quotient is 0.98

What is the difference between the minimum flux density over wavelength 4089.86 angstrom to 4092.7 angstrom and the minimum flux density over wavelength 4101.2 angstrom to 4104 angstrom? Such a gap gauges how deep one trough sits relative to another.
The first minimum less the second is 2.0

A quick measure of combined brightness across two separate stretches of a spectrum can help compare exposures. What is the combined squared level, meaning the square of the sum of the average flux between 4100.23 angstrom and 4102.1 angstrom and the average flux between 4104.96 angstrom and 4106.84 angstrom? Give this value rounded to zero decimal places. 229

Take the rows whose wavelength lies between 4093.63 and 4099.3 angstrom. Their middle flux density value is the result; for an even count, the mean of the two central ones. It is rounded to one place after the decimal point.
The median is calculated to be 7.9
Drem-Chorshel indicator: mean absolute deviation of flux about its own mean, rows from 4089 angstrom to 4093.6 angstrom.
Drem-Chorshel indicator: 0.12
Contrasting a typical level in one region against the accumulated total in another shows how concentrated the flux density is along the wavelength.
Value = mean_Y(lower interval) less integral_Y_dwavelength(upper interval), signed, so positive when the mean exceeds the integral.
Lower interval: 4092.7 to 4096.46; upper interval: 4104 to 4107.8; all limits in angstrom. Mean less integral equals -21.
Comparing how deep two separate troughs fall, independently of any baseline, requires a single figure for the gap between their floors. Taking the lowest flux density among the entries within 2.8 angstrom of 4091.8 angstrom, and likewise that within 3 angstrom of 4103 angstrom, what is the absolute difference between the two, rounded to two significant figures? 1.9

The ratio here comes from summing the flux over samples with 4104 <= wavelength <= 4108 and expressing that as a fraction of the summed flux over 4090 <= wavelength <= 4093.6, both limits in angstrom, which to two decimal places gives 0.85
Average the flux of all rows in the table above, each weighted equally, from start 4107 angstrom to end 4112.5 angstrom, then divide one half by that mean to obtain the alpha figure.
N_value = 0.060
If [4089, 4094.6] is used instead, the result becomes 0.054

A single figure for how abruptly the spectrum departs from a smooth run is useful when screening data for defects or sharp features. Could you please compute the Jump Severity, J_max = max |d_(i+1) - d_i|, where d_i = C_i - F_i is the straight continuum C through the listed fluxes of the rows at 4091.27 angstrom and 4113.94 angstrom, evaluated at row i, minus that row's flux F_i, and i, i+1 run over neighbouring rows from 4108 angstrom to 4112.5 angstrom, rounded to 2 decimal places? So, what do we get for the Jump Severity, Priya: 0.12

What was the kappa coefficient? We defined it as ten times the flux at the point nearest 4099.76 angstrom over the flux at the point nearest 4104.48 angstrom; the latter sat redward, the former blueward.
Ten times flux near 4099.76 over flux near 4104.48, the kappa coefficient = 9.5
